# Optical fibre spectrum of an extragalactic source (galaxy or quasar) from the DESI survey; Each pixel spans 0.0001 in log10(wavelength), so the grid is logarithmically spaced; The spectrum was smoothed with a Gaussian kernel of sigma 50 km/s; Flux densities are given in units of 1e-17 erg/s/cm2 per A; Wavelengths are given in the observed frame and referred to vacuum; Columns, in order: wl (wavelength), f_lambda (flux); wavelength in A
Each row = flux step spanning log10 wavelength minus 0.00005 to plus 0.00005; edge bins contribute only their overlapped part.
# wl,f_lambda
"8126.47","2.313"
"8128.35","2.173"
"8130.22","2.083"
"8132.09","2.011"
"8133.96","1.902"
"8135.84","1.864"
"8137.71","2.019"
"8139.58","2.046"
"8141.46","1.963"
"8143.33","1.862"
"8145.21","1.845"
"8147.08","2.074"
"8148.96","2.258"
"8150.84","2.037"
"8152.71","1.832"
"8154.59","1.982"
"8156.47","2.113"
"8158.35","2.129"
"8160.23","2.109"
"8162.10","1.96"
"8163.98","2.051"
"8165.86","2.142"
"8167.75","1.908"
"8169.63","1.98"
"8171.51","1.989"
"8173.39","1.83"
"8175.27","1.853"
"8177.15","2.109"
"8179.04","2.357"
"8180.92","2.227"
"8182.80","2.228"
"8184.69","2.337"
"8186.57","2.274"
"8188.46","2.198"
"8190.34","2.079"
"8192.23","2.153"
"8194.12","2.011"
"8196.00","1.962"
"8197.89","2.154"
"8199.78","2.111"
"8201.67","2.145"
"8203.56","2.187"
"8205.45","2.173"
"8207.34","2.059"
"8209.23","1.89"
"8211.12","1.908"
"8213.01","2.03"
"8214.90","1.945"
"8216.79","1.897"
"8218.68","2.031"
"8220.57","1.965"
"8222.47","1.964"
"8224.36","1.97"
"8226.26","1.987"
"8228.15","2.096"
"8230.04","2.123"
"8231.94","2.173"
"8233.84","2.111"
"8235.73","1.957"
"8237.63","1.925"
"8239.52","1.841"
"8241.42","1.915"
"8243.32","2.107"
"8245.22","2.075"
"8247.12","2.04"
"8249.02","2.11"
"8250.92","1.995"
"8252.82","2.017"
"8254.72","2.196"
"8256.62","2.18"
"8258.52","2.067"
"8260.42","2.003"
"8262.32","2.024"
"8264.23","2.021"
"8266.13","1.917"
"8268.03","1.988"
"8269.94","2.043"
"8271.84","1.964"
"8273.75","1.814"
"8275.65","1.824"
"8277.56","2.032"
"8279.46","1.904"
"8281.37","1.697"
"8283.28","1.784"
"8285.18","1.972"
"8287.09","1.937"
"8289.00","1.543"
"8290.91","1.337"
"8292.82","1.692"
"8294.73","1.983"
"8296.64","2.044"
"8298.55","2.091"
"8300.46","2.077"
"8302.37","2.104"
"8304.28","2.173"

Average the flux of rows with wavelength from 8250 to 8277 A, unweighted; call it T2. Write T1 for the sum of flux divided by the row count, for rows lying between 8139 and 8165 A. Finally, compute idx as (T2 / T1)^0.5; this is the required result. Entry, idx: 1.00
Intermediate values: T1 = 2.02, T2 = 2.00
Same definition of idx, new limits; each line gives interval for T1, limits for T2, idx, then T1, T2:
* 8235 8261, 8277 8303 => 0.96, 2.03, 1.87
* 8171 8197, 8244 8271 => 0.98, 2.11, 2.05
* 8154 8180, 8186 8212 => 1.01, 2.04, 2.09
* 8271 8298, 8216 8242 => 1.05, 1.82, 2.00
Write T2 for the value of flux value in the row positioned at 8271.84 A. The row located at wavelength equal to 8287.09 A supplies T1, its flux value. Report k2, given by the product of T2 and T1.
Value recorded 3.80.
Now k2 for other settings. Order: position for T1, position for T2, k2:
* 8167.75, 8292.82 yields 3.23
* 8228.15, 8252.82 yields 4.23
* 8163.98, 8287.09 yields 3.97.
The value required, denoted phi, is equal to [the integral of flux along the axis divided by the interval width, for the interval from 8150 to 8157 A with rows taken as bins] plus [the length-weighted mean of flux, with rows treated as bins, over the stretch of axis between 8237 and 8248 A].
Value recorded 3.97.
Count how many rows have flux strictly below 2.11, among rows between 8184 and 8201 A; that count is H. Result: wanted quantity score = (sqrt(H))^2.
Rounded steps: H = 3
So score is 3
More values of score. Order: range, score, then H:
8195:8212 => 4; 4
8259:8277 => 9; 9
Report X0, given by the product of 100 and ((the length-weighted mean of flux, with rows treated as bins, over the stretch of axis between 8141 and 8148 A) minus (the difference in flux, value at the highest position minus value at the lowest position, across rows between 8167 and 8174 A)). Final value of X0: 201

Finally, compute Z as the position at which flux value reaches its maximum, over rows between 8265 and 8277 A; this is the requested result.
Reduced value 8269.94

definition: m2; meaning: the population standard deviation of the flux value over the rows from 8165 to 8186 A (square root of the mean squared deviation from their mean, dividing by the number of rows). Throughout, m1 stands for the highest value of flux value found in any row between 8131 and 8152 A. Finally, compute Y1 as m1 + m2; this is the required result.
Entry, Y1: 2.44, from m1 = 2.258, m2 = 0.18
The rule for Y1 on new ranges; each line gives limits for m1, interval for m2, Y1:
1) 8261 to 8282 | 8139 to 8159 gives 2.17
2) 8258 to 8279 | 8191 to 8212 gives 2.17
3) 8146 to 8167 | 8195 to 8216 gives 2.36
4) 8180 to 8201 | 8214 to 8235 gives 2.42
